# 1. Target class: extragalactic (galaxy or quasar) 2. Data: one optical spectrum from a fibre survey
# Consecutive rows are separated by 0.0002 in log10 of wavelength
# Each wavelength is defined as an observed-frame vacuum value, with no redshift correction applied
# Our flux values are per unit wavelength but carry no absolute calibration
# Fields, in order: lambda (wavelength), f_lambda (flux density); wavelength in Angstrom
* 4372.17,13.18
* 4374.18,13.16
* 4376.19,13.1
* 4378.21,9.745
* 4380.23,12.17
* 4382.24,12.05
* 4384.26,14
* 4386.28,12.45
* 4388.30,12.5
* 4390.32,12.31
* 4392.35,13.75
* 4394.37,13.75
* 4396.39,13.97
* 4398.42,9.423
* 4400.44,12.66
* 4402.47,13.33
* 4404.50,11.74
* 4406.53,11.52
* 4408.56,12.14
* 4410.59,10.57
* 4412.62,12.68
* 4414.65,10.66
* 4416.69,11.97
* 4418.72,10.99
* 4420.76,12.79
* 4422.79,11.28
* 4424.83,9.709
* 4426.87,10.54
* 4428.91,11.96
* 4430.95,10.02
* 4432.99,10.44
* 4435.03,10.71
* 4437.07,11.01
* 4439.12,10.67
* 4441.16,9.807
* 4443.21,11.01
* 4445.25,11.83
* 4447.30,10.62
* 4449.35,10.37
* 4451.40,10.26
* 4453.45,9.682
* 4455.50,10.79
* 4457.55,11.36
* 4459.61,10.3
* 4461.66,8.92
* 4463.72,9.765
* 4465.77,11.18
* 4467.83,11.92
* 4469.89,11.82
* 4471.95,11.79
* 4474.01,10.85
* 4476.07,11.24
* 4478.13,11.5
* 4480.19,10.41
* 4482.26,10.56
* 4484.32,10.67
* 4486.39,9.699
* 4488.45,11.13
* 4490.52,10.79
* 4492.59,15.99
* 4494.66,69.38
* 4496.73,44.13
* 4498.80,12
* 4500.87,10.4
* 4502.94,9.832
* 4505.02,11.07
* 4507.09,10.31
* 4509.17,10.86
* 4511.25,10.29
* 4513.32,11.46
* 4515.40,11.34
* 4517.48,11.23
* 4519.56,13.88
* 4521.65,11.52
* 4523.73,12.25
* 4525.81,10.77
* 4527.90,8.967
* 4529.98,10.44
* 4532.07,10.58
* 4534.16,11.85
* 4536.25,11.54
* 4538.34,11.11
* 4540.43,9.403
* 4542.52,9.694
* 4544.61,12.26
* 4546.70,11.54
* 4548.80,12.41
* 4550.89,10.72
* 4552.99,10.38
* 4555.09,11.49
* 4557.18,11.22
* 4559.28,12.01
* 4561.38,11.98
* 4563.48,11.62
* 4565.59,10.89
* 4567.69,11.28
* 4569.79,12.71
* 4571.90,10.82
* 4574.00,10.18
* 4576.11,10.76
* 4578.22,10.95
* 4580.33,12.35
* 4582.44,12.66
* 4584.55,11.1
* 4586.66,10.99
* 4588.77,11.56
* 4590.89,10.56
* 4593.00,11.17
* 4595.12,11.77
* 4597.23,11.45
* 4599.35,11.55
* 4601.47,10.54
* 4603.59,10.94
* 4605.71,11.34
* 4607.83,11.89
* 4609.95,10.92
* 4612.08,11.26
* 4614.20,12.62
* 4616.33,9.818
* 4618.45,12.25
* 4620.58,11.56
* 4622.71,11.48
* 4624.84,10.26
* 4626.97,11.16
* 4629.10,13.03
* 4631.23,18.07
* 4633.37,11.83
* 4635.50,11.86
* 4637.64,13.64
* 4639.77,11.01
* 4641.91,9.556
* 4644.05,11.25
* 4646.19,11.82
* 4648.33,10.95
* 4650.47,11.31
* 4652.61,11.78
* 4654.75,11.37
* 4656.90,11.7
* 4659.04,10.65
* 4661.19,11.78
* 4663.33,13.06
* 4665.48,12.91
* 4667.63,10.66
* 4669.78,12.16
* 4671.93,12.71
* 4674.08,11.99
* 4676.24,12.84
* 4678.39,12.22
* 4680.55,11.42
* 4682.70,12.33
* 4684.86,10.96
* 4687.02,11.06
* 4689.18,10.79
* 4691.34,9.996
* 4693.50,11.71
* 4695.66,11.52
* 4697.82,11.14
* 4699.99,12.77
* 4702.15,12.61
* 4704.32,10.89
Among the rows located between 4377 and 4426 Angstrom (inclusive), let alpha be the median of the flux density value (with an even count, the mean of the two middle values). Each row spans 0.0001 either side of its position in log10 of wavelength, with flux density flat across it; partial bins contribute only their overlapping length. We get 12.2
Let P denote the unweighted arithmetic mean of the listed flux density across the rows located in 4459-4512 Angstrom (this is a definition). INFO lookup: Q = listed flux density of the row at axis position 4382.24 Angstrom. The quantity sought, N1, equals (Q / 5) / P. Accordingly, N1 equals 0.166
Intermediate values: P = 14.5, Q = 12.05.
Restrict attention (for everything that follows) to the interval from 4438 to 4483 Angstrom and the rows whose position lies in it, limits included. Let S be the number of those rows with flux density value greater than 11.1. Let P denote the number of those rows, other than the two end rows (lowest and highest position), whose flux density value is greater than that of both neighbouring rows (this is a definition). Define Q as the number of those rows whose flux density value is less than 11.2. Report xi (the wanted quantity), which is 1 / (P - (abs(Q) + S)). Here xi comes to -0.05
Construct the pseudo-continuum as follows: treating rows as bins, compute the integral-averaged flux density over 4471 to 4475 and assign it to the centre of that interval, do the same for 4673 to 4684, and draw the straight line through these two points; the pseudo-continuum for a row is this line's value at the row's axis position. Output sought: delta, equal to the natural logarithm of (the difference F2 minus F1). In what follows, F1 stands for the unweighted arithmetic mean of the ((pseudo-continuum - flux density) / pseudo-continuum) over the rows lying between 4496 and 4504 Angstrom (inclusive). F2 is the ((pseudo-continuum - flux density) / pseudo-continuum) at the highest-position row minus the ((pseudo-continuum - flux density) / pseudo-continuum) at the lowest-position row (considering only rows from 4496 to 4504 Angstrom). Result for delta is 1.3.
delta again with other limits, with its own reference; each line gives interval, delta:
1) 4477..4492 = -5.0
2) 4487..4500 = 0.3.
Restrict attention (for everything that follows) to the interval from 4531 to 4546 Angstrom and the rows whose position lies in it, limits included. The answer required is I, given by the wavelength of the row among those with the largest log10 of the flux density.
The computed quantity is 4544.61 Angstrom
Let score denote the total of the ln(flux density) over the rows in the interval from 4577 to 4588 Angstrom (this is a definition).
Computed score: 12.2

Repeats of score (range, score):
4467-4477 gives 12.2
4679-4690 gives 12.1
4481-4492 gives 11.8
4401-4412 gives 12.4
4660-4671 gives 12.5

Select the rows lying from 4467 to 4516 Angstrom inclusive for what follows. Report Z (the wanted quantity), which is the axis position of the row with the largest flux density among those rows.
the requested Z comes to 4494.66 Angstrom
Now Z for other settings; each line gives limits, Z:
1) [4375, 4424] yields 4384.26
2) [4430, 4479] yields 4467.83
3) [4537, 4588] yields 4569.79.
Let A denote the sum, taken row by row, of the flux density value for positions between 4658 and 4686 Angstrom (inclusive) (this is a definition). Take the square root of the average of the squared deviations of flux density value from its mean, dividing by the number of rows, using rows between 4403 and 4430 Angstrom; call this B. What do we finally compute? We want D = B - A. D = -155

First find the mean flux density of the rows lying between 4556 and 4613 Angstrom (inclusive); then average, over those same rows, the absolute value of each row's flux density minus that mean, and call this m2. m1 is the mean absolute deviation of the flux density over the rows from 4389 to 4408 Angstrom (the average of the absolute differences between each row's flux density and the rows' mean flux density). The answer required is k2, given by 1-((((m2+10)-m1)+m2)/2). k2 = -3.9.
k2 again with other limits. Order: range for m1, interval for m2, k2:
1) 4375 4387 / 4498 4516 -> -4.1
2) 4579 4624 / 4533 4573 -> -4.4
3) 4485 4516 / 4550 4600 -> 0.7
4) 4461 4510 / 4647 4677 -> -1.1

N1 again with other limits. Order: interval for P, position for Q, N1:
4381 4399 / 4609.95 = 0.172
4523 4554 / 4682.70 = 0.226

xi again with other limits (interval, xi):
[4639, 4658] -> -0.14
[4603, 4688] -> -0.03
